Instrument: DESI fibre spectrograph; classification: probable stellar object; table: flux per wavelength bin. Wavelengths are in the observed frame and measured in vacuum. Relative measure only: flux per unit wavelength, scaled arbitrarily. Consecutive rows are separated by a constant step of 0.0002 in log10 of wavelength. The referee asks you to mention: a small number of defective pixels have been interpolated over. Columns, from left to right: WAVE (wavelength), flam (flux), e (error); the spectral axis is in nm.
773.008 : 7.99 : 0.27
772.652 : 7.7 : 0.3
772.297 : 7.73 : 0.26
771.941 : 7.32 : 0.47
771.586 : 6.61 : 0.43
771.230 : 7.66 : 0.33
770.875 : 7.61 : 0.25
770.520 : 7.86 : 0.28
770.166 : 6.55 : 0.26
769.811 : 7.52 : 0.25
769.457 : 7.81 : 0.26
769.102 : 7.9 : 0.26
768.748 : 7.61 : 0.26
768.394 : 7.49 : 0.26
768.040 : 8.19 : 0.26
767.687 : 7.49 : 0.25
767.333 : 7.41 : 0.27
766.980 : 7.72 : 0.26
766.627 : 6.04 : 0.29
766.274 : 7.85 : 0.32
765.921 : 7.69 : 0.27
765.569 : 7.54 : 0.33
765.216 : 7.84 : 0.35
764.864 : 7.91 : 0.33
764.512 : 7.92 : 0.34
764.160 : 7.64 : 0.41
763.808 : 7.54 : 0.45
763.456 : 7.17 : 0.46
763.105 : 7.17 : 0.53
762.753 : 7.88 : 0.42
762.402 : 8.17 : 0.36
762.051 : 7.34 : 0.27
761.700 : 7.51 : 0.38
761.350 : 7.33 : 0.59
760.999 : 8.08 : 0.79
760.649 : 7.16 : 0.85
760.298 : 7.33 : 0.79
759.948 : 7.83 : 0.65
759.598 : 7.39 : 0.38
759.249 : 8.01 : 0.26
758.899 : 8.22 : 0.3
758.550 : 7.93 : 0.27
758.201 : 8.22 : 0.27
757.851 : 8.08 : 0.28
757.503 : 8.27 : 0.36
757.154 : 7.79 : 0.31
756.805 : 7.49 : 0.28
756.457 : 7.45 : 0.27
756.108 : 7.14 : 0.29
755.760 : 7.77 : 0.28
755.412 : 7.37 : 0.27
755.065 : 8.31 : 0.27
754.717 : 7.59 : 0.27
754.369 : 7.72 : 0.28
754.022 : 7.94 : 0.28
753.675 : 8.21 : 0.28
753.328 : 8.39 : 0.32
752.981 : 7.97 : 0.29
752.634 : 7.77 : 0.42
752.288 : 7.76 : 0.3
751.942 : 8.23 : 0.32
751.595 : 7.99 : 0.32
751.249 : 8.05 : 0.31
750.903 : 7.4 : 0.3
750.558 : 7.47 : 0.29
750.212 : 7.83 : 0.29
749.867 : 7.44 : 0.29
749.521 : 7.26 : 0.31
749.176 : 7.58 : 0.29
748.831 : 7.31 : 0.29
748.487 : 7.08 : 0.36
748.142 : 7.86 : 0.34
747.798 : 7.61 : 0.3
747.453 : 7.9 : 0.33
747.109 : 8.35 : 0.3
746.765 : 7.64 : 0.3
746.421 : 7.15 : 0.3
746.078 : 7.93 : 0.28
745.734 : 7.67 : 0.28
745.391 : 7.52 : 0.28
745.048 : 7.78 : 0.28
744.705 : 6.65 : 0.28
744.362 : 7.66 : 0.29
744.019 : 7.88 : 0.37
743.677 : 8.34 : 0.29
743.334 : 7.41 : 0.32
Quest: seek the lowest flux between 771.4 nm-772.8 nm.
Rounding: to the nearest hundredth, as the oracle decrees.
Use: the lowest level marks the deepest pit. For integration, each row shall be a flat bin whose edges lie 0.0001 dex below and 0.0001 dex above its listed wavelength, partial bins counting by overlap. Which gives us 6.61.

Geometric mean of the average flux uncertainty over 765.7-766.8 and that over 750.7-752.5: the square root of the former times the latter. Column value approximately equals 0.30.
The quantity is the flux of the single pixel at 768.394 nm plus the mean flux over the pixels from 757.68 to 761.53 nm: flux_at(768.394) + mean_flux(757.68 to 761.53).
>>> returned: 15.3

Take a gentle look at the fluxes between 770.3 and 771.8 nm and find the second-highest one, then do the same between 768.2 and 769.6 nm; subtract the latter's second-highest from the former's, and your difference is -0.15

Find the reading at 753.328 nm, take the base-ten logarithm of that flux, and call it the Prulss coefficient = 0.924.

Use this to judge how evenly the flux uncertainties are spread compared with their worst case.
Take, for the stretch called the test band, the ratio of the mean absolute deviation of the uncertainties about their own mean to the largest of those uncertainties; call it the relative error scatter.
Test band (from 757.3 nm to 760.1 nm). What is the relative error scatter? 0.14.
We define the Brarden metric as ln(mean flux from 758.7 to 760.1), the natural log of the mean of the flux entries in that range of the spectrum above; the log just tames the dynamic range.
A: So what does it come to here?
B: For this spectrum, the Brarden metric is 2.06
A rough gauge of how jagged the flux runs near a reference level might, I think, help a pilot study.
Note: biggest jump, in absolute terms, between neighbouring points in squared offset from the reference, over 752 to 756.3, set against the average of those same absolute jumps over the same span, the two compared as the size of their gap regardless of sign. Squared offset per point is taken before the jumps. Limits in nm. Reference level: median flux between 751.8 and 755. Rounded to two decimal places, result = 0.46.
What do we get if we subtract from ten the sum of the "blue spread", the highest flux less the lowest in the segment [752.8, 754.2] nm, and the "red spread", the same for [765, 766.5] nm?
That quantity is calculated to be 9.2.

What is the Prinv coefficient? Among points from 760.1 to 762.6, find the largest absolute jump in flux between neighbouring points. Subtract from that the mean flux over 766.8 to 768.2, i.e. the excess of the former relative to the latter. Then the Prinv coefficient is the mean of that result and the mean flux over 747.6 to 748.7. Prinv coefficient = 0.37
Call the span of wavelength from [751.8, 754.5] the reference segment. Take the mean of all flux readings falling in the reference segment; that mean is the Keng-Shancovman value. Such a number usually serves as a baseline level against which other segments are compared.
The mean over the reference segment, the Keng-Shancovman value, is 8.00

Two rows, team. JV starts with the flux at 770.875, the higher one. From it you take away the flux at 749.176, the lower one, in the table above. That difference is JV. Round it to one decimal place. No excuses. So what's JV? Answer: 0.0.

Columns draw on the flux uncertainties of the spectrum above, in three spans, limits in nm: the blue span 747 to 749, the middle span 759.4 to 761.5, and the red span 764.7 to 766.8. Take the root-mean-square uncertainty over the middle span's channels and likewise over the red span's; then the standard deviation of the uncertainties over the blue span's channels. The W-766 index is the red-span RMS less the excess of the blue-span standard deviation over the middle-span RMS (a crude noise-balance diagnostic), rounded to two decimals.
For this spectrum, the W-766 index 0.98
